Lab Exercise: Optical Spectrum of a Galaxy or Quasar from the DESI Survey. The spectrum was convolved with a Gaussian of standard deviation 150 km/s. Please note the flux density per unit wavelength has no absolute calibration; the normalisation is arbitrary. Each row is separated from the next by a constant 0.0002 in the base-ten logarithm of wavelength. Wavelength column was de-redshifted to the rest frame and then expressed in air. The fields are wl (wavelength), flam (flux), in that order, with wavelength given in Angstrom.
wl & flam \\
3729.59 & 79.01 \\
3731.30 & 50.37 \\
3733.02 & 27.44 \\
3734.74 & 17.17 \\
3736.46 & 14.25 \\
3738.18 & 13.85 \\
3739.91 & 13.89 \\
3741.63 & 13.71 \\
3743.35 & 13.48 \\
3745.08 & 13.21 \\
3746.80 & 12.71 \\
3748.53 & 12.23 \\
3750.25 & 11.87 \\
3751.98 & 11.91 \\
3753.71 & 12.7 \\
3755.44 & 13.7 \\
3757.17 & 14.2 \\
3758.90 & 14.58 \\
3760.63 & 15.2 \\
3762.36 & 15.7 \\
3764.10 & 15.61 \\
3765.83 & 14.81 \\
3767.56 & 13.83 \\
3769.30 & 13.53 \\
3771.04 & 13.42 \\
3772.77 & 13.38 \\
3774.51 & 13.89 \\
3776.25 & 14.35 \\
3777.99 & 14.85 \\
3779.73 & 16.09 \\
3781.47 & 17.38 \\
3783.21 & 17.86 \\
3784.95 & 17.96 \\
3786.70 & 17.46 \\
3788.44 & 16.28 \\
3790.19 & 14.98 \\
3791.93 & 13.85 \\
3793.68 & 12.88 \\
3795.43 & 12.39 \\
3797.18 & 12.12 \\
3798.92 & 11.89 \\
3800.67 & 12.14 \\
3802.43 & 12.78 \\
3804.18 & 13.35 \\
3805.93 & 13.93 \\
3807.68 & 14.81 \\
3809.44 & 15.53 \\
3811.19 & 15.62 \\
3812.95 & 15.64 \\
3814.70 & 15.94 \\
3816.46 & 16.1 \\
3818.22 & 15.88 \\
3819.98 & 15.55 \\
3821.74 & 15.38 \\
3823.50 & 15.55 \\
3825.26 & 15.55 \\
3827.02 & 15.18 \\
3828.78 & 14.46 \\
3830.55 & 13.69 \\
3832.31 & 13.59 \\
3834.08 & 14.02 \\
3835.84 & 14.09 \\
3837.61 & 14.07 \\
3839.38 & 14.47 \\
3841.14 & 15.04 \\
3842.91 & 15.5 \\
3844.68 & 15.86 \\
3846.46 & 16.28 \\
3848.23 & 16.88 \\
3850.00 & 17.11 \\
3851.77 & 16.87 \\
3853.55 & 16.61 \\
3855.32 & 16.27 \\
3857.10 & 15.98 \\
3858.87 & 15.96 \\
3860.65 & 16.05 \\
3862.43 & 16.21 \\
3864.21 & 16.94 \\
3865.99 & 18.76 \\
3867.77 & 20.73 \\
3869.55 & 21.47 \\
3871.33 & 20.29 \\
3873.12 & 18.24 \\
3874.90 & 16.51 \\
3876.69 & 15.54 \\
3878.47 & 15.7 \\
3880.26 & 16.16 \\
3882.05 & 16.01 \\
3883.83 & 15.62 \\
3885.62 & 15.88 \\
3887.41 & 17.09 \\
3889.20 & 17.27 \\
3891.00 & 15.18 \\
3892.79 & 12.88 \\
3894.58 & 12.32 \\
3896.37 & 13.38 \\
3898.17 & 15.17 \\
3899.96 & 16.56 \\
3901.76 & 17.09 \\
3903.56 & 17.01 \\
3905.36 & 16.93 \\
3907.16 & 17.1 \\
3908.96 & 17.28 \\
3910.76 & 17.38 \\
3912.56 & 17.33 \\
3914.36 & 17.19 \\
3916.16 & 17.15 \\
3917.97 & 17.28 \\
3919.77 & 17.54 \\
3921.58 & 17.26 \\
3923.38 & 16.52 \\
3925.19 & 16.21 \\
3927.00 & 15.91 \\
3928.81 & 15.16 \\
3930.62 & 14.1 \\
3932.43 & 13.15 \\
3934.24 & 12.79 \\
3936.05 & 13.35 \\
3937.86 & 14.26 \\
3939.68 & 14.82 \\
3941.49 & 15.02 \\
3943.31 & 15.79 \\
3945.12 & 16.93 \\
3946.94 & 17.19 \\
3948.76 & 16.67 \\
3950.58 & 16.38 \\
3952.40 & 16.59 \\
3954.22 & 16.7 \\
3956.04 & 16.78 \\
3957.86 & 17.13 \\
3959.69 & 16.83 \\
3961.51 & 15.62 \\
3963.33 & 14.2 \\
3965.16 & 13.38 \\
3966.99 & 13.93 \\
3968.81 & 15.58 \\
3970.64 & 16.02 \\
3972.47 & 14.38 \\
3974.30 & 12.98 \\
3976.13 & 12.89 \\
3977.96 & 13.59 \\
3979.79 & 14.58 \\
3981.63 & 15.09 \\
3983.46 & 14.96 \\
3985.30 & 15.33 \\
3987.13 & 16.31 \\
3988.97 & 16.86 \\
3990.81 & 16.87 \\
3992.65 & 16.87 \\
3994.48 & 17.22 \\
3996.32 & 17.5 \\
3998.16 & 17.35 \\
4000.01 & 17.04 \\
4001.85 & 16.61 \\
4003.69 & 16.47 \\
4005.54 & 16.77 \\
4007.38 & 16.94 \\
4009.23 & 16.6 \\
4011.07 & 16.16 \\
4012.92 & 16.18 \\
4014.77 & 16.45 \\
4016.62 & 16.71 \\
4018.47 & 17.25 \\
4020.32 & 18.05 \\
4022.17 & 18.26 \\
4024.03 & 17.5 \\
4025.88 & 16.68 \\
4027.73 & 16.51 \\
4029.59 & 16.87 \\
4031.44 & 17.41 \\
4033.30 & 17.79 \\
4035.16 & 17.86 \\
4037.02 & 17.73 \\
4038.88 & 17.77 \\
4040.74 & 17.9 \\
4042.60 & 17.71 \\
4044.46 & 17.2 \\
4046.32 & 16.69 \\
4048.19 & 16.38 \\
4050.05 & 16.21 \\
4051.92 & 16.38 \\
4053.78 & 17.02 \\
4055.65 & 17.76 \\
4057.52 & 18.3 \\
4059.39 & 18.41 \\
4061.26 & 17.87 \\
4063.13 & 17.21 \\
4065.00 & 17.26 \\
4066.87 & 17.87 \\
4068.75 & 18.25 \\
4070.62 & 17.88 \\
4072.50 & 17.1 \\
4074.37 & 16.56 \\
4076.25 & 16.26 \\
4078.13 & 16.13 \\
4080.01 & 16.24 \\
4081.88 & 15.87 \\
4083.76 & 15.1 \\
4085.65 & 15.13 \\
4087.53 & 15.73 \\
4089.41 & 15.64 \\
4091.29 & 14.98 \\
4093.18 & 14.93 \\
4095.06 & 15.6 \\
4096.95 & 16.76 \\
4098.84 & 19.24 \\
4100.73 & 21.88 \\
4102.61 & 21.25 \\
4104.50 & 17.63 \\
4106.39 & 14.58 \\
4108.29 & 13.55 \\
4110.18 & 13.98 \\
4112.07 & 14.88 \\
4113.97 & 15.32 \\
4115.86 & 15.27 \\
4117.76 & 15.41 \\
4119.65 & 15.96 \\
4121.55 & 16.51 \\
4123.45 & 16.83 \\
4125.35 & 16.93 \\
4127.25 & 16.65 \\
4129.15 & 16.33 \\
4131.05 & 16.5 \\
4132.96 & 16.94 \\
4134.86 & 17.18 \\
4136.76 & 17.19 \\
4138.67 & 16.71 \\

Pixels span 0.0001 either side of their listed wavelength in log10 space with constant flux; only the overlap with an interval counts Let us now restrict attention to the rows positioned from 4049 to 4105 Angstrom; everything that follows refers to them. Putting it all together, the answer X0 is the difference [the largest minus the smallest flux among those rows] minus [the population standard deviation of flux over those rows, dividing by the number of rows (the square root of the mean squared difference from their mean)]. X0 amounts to 5.3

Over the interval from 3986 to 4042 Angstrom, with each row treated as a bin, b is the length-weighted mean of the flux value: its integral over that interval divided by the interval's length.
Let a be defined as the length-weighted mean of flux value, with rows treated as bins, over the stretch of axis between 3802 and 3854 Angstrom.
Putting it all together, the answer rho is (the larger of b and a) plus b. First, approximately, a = 15.2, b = 17.1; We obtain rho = 34.2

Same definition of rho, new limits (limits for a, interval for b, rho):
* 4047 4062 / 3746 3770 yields 31.0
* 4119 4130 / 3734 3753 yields 30.0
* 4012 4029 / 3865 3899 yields 33.6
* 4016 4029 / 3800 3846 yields 32.1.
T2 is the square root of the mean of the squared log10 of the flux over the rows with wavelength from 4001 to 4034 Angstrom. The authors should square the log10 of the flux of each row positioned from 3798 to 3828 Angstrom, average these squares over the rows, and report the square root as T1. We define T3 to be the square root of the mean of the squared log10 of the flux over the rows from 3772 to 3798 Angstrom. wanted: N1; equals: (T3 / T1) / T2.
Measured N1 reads 0.819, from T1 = 1.168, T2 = 1.229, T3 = 1.18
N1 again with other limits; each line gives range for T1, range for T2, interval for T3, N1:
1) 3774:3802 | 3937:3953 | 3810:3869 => 0.854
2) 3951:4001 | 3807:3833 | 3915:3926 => 0.872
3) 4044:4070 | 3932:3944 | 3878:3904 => 0.835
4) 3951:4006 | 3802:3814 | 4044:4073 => 0.892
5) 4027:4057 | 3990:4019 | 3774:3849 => 0.774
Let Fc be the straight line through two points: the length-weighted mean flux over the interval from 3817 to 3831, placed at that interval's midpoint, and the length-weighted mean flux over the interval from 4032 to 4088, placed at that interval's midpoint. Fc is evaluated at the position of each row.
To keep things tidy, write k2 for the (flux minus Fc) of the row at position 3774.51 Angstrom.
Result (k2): -0.9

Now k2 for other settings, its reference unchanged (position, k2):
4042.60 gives 0.8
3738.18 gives -0.7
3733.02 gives 12.9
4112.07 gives -2.6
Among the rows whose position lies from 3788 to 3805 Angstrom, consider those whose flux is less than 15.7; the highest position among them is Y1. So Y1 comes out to 3804.18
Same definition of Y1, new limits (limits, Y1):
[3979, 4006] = 3985.30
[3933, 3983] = 3981.63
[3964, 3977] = 3976.13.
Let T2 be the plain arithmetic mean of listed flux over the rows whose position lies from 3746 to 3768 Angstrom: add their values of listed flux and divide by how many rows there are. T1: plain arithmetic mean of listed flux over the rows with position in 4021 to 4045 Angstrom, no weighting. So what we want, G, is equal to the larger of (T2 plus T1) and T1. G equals 31.2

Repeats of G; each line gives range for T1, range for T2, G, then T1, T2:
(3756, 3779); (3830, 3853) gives 29.6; 14.4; 15.2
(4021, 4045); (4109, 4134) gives 33.4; 17.5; 16.0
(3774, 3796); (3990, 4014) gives 32.2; 15.4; 16.8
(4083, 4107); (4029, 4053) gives 34.0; 16.8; 17.2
